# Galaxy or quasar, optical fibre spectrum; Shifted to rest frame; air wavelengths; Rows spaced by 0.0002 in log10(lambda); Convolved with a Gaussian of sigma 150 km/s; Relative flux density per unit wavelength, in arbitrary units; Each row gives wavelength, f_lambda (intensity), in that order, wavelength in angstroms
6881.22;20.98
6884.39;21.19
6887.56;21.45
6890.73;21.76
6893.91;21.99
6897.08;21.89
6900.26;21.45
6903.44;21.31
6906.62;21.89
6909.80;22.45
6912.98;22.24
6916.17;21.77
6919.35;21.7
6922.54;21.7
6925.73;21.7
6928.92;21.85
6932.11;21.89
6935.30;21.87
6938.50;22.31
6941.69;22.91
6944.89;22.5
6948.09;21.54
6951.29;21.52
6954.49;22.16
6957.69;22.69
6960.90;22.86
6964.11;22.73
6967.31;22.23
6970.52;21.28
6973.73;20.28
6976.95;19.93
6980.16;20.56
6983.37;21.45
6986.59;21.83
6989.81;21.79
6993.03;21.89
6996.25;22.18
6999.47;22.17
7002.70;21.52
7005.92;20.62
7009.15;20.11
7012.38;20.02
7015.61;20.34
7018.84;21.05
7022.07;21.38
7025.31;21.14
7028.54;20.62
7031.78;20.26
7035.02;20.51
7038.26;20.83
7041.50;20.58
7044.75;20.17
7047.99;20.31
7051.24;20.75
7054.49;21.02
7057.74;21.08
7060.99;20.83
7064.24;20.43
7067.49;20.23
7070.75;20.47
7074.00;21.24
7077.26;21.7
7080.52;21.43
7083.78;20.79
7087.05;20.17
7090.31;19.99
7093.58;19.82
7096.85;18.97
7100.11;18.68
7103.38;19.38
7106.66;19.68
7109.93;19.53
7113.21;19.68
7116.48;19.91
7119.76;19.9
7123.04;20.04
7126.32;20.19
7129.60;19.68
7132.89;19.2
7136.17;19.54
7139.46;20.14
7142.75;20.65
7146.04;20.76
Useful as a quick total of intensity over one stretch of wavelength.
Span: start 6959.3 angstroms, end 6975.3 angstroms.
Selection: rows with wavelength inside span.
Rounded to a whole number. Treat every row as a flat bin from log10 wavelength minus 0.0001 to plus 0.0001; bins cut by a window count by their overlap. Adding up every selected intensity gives 109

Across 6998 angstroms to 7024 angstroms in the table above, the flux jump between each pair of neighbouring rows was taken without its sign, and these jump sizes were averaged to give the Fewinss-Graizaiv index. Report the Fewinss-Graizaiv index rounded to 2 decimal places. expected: 0.50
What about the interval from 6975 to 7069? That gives 0.36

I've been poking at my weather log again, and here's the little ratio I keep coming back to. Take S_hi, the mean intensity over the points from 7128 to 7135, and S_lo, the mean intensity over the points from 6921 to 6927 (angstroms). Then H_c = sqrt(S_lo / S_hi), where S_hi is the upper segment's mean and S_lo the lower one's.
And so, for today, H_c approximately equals 1.06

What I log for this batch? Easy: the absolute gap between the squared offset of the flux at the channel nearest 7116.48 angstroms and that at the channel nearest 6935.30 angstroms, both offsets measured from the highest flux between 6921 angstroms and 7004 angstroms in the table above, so 8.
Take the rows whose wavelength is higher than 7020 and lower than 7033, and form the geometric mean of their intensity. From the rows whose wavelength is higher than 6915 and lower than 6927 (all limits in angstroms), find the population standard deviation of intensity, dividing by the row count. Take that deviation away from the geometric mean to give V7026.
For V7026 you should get 20.8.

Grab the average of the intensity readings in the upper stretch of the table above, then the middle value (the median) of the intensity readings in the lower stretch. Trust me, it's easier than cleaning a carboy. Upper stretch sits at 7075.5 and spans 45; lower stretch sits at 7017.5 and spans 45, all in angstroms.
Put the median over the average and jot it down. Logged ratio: 1.01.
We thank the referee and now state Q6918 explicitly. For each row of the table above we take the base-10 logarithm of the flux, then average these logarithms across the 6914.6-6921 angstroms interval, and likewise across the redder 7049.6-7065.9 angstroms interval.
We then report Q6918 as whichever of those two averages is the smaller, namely 1.32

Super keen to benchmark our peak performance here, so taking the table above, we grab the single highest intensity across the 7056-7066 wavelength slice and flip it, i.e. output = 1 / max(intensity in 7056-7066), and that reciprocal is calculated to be 0.0474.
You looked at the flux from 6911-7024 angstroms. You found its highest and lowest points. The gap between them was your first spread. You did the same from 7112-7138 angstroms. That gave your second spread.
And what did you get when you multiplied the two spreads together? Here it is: 3.0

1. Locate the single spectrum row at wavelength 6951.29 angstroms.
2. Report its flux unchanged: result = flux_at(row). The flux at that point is 21.52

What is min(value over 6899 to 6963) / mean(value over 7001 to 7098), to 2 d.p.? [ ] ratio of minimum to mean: 1.03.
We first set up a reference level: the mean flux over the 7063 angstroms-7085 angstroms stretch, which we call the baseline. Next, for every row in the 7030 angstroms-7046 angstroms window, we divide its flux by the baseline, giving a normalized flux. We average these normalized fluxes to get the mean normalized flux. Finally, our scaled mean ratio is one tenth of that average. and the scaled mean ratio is 0.098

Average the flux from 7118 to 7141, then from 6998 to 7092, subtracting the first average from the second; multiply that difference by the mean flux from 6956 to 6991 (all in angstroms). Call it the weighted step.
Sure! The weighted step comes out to 20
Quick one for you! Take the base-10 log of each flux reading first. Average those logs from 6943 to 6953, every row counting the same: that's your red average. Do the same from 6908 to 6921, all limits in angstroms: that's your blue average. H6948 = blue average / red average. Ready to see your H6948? 1.00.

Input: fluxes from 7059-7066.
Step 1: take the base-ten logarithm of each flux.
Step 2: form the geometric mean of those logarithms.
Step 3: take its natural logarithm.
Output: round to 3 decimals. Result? 0.273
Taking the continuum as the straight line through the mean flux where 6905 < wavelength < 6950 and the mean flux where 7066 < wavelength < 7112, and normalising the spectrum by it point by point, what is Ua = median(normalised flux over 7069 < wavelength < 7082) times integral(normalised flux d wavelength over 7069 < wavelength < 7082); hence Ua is 14.3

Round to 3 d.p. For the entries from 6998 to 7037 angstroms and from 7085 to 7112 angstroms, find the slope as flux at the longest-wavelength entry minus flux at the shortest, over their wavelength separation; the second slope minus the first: 0.019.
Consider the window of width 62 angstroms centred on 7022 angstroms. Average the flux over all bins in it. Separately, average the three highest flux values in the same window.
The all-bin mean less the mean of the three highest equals -1.21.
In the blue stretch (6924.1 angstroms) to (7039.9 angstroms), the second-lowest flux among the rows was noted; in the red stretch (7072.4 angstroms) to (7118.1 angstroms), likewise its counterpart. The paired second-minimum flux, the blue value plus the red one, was 39.0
